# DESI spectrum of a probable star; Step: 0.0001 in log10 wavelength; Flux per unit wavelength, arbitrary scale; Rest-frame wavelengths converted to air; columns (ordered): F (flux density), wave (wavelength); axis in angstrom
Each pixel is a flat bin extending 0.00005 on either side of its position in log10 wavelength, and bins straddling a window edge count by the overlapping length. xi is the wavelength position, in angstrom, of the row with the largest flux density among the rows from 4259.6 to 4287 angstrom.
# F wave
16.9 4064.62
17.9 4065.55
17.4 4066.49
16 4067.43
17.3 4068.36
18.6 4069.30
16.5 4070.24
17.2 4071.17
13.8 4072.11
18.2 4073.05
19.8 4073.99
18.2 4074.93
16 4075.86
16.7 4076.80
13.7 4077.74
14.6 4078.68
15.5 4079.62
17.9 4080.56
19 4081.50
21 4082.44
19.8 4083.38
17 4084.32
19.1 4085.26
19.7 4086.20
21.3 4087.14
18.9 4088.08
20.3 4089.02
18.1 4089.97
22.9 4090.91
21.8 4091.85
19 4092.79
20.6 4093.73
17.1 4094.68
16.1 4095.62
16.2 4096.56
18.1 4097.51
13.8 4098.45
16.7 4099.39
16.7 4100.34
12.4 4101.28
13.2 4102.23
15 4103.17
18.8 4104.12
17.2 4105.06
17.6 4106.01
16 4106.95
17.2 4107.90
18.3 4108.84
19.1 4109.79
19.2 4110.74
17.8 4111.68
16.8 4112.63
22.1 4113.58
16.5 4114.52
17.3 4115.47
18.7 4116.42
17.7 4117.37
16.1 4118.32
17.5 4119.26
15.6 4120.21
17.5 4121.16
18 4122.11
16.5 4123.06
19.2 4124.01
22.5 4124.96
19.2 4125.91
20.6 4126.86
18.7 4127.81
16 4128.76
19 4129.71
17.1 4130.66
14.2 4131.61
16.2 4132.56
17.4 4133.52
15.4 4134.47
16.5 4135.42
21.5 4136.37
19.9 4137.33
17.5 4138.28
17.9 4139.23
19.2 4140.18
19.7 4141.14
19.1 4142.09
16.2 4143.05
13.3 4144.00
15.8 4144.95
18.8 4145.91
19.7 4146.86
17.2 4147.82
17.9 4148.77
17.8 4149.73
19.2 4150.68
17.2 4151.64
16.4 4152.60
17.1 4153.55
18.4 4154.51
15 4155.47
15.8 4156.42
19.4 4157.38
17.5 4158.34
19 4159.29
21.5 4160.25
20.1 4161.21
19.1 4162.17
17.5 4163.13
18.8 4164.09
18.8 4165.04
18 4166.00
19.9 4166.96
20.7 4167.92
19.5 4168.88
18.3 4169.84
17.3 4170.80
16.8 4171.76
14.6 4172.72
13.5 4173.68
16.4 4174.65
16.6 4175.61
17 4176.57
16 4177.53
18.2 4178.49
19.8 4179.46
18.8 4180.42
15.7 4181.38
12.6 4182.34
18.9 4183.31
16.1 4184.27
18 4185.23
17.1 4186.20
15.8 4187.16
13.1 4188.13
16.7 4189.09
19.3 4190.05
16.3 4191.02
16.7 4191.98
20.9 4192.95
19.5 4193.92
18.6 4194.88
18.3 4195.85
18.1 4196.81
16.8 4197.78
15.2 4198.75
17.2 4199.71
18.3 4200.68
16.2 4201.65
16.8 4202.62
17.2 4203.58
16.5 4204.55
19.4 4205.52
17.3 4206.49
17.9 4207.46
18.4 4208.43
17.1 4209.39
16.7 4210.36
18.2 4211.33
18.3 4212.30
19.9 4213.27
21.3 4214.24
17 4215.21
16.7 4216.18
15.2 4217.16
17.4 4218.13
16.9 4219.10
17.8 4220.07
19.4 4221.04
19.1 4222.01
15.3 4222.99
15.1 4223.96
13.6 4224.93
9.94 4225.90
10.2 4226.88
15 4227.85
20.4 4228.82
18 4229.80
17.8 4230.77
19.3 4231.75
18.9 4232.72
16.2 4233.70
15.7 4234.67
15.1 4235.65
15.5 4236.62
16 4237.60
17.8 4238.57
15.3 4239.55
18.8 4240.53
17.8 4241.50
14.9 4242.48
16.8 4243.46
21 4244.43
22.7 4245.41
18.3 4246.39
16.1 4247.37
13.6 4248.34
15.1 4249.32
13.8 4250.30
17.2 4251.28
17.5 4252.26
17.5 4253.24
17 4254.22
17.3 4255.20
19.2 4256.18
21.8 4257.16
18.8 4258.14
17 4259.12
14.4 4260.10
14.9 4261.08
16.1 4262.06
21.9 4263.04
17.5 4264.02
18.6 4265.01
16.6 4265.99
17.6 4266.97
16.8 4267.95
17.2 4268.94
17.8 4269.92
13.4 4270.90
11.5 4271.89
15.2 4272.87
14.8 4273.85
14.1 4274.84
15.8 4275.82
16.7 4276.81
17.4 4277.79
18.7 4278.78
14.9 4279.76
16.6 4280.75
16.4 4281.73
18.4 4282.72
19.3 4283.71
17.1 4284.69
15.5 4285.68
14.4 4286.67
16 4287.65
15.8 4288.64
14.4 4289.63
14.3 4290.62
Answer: 4263.04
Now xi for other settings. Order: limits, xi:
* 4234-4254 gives 4245.41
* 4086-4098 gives 4090.91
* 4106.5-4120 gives 4113.58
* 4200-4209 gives 4205.52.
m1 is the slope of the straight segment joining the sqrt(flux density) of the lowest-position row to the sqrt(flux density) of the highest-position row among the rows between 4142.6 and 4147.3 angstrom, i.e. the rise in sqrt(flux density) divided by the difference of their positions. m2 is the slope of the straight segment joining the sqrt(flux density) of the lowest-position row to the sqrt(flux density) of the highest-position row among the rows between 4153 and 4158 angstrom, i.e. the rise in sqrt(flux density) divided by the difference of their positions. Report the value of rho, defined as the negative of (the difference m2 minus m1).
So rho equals 0.04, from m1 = 0.11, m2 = 0.07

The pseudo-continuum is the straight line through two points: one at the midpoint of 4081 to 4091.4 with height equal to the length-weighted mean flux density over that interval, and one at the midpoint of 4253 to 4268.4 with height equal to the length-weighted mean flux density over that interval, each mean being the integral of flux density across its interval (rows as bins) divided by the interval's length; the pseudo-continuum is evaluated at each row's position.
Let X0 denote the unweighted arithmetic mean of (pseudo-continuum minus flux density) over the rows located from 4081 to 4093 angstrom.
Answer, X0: -0.11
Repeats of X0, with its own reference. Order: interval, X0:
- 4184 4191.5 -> 2.00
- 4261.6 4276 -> 1.28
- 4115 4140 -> 1.42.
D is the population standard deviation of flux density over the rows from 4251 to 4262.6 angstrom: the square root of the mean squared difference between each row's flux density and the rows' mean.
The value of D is 1.9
